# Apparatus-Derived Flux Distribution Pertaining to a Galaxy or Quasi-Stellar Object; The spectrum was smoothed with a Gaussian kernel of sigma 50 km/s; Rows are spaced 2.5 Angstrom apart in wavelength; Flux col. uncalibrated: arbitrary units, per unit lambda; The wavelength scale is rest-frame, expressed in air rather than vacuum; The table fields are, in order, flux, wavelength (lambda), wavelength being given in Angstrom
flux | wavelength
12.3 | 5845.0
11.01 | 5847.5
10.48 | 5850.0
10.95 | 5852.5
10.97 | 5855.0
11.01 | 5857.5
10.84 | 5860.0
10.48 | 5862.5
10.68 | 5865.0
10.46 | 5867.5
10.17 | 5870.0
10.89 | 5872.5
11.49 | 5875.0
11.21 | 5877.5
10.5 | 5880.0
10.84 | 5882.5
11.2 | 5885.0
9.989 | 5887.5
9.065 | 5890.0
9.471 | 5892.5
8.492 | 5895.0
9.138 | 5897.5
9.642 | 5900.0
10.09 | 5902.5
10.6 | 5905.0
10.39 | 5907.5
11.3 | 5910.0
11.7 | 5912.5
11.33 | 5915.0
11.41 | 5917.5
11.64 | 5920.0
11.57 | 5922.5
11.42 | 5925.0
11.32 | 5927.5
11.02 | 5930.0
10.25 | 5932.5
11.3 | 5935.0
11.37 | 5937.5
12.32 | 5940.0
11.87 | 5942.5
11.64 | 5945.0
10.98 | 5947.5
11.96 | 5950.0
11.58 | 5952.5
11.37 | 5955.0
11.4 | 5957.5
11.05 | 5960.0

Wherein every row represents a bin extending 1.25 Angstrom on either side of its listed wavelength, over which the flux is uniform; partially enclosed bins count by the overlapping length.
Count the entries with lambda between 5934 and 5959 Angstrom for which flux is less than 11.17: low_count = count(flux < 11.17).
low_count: 1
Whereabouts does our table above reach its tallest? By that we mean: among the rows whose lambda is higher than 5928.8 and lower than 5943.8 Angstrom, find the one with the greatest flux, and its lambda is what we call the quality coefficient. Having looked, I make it 5940.0 Angstrom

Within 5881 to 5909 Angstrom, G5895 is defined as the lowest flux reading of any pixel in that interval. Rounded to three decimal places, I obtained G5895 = 8.492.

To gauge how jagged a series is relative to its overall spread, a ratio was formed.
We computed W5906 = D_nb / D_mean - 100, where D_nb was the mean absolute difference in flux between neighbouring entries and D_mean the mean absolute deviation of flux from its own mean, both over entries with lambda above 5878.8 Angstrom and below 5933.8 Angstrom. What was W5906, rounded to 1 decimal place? -99.4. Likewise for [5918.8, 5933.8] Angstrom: -99.3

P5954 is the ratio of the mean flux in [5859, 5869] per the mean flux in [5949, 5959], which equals 0.92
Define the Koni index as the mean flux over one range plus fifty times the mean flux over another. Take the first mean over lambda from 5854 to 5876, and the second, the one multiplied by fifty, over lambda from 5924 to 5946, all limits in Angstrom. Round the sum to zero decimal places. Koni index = 580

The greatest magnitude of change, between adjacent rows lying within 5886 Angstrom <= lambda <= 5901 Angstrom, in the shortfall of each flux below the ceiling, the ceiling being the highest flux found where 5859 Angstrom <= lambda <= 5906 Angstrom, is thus 0.98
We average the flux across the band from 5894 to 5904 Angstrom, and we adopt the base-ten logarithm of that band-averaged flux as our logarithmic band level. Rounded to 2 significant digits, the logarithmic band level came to 0.97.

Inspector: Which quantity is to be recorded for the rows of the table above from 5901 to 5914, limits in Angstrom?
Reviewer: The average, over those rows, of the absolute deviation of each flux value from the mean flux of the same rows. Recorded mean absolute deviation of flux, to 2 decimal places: 0.55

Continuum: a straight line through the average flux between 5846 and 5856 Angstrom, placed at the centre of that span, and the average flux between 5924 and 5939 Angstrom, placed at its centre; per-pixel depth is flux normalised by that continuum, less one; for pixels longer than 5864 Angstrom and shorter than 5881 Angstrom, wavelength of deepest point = 5870.0 Angstrom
